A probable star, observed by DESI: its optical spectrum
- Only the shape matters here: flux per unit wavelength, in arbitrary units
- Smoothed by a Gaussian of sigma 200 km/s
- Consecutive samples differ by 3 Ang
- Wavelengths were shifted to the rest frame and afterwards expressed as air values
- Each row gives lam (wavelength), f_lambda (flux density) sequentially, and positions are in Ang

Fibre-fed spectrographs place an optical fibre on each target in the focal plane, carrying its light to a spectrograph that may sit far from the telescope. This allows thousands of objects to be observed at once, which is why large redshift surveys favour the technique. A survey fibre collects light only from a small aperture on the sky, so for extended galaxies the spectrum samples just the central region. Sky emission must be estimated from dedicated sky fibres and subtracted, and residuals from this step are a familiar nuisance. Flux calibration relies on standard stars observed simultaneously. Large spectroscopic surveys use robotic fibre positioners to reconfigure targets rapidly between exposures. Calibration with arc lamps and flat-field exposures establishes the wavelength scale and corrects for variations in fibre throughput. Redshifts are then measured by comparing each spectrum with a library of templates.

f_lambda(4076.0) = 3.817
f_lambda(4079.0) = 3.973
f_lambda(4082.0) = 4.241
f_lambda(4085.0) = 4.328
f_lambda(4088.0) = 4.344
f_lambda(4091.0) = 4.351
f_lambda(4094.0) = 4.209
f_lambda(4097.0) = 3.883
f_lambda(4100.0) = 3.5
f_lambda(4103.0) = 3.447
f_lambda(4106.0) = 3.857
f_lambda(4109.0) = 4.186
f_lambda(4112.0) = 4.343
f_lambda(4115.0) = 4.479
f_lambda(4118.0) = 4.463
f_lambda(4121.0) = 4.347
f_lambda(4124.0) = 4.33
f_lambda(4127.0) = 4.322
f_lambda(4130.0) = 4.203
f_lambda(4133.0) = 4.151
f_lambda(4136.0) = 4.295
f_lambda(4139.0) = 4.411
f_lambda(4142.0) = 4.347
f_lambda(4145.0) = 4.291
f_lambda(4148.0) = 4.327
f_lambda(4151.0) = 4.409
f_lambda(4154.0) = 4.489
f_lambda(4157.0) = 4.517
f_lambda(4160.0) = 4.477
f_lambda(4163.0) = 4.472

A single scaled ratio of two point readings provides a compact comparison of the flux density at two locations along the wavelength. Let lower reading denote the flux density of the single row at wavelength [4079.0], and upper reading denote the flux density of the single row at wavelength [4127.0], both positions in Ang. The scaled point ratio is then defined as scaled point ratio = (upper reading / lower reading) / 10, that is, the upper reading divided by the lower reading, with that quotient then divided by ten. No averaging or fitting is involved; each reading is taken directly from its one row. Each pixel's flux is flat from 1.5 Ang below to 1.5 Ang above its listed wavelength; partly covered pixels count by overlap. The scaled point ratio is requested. 0.109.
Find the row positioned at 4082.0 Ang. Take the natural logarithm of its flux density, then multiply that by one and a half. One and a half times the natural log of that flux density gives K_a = 2.17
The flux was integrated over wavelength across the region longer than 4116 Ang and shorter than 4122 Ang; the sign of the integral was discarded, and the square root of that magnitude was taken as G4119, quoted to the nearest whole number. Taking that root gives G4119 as 5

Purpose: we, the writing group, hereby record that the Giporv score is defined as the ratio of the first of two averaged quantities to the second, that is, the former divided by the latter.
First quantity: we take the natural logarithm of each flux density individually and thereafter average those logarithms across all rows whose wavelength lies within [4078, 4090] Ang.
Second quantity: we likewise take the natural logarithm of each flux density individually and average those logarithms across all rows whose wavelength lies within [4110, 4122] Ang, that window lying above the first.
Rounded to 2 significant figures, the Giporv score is 0.97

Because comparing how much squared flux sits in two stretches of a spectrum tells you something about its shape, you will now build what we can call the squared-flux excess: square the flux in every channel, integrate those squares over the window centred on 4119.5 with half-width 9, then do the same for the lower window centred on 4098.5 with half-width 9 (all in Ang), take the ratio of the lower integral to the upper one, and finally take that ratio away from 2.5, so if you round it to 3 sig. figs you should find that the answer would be 1.71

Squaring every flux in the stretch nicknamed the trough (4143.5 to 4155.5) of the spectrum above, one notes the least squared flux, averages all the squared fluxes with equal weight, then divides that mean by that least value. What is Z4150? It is 1.04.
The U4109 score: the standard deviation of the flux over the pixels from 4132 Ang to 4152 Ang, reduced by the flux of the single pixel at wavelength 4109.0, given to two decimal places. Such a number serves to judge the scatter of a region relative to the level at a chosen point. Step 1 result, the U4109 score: -4.10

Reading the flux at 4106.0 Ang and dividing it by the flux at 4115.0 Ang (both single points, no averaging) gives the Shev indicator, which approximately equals 0.86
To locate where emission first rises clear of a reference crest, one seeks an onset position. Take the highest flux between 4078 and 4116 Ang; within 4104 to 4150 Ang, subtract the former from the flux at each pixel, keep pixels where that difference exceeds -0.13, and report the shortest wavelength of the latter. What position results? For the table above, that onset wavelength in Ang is 4115.0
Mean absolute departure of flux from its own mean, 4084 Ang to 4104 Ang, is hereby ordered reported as 0.34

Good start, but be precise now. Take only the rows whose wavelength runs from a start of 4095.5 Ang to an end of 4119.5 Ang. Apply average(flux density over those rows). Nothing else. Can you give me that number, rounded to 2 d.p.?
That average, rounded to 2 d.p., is 4.02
